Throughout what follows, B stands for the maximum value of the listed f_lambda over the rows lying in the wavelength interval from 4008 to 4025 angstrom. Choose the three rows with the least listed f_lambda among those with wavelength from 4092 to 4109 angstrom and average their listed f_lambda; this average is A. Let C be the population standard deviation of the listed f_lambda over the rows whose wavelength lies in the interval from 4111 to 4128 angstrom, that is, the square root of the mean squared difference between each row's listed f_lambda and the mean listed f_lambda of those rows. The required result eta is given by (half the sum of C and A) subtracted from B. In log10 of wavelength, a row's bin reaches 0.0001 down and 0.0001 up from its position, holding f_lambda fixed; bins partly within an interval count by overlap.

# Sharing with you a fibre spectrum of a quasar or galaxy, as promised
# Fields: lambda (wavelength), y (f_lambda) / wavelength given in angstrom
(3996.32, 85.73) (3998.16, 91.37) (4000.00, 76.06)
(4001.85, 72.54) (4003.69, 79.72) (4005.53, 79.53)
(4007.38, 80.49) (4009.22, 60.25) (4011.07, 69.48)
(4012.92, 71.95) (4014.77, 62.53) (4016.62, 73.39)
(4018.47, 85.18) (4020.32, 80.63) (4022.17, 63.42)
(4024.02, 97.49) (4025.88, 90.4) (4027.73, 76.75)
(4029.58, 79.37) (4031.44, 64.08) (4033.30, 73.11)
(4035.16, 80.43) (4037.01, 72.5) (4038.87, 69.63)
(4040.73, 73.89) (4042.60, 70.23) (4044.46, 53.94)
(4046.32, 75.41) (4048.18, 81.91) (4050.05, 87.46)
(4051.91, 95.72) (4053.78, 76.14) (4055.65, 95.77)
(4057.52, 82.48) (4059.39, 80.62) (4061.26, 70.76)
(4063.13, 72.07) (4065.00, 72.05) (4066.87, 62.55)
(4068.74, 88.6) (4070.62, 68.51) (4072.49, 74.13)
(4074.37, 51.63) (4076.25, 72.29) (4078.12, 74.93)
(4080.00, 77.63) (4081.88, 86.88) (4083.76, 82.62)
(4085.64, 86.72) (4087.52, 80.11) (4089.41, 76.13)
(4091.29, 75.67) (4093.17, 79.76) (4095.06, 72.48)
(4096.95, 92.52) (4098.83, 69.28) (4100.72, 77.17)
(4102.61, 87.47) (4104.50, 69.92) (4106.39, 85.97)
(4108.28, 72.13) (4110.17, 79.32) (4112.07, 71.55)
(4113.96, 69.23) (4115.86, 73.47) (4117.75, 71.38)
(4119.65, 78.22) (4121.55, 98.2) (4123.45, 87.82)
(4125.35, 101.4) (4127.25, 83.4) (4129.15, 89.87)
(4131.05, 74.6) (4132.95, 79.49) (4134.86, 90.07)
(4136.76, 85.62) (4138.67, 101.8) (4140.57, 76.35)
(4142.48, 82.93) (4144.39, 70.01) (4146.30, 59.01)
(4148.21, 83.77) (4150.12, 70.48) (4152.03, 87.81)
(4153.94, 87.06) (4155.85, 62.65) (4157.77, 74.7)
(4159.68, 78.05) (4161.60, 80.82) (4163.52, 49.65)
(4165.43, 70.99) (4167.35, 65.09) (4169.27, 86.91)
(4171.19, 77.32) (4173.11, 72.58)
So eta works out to 57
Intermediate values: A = 70.4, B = 97.49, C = 11.3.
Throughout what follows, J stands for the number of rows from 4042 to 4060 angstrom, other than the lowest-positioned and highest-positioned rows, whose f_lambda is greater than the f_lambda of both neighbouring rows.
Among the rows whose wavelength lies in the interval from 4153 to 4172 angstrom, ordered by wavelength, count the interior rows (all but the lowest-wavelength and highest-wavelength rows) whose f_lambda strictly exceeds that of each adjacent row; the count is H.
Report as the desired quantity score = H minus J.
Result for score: 1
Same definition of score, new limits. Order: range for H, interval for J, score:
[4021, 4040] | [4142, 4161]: 1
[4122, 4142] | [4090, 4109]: 0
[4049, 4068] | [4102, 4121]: 0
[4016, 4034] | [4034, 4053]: 2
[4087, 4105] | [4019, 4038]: 0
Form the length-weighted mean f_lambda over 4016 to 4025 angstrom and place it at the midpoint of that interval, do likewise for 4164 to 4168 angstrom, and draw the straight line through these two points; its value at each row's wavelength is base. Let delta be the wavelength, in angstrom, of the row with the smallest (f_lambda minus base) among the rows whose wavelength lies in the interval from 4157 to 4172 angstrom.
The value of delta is 4163.52 angstrom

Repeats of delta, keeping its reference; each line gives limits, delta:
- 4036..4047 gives 4044.46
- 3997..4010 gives 4009.22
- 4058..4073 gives 4066.87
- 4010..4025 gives 4014.77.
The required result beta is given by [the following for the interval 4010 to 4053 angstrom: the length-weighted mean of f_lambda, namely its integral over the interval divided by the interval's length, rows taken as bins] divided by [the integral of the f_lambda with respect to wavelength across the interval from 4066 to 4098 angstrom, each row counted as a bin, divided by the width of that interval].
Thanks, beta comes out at 0.991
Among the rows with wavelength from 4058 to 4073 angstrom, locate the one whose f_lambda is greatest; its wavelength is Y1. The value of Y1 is 4068.74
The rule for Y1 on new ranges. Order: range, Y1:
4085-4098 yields 4096.95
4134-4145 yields 4138.67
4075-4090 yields 4081.88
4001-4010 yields 4007.38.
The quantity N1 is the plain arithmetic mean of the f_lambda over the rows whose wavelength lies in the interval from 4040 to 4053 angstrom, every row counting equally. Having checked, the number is 76.9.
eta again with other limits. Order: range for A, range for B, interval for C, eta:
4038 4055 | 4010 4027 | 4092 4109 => 61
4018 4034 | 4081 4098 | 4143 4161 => 54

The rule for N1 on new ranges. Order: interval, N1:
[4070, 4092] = 75.6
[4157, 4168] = 69.9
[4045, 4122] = 78.0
